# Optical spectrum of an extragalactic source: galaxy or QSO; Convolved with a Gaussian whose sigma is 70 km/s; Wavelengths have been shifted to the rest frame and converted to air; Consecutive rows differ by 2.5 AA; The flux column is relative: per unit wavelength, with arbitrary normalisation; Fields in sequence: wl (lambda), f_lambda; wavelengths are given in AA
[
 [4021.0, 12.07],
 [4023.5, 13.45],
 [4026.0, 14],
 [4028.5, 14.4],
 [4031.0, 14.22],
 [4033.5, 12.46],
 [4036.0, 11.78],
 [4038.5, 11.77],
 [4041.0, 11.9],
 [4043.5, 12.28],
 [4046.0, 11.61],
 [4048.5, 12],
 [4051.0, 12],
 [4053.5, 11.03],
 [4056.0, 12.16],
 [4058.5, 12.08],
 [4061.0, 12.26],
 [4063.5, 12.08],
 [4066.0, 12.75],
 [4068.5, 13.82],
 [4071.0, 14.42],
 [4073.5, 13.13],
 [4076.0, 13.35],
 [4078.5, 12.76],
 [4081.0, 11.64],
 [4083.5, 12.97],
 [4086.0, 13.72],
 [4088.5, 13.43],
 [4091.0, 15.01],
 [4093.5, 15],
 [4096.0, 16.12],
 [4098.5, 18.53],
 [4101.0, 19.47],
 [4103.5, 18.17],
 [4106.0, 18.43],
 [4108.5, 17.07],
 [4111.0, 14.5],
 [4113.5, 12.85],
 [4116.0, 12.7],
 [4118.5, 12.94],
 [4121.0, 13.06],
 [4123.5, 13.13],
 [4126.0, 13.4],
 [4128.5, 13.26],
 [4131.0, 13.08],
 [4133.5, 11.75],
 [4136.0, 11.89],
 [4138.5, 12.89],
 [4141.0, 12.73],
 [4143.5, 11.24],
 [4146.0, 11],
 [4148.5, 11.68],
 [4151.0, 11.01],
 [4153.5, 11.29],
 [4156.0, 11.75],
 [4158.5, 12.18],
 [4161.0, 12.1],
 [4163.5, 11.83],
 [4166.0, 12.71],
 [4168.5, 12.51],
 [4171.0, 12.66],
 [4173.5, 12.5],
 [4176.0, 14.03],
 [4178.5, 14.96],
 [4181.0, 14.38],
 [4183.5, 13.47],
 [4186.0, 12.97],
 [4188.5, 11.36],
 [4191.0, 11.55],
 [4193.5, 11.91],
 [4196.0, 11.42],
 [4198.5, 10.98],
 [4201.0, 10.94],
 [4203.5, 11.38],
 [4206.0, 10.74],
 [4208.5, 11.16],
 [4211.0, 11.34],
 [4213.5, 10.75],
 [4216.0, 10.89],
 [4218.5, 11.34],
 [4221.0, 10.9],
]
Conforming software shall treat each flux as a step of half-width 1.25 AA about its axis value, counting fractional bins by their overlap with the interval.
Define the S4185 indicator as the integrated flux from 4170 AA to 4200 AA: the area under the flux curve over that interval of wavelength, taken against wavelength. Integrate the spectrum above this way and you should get 380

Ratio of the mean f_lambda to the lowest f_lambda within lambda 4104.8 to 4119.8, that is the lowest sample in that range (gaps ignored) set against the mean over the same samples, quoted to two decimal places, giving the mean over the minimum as 1.16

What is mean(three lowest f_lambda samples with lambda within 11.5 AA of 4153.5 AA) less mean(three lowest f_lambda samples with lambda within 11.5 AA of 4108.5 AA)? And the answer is -1.7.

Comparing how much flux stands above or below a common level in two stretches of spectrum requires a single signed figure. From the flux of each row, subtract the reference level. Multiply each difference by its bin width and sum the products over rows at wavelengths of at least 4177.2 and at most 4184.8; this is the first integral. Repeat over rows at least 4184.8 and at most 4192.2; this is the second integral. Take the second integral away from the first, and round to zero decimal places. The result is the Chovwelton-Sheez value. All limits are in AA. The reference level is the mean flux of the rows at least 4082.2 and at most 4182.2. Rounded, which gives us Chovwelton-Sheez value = 17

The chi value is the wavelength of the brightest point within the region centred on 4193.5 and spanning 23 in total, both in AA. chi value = 4183.5 AA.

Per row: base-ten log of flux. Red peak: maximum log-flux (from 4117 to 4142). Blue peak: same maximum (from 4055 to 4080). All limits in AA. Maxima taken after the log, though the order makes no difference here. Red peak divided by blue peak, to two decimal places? 0.97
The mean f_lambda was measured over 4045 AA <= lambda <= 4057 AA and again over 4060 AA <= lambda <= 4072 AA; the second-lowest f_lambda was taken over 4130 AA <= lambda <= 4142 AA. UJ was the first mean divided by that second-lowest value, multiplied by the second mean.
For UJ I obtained 12.9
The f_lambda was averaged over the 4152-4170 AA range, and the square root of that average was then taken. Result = 3.47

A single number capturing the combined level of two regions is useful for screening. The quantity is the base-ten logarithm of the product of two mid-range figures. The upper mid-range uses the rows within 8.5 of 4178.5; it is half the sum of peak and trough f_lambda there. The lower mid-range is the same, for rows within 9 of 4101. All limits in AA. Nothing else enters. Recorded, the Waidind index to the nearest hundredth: 2.37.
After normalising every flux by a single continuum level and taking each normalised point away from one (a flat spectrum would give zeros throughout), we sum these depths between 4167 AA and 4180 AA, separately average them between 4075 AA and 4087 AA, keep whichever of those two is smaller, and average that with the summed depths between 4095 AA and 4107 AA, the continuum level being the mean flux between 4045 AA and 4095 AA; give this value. -1.1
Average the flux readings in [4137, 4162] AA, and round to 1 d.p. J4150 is 11.8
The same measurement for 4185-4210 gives 11.4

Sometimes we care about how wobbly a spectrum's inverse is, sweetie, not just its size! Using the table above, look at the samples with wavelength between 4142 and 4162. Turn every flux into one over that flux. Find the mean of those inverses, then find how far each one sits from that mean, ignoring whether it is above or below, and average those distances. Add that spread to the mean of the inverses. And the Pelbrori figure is 0.0898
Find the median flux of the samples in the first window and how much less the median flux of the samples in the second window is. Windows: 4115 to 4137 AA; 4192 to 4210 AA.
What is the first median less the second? 2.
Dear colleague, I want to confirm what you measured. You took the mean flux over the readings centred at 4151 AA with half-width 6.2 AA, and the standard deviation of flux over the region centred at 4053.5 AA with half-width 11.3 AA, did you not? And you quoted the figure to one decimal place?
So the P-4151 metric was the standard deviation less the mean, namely -11.0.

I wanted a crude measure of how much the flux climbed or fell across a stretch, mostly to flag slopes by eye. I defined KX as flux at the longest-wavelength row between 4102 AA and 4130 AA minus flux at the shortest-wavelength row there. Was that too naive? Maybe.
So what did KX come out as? -4.9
